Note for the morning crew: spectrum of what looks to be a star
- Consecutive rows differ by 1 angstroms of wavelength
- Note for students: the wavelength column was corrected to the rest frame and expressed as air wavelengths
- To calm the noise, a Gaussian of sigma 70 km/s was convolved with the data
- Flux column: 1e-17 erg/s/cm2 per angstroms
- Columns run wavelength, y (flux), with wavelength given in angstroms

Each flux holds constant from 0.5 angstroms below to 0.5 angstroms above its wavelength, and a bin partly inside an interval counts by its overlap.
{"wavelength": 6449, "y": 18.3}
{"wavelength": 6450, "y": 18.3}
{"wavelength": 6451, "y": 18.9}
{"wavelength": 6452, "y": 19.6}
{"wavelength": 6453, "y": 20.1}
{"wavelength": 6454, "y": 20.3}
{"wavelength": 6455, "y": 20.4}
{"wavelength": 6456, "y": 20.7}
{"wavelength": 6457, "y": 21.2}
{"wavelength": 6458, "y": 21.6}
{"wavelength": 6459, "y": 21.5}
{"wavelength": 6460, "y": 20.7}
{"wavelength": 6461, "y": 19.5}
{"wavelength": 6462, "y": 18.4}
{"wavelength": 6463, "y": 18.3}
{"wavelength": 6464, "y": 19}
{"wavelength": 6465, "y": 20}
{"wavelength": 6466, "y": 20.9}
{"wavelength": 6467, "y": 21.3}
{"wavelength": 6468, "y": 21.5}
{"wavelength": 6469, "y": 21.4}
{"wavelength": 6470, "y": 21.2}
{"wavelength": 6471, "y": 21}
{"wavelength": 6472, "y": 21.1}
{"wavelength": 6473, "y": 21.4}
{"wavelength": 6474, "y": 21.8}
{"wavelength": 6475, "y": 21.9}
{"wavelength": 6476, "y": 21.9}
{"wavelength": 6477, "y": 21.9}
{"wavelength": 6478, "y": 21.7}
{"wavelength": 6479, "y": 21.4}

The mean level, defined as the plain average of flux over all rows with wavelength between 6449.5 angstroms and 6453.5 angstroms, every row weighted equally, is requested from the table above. 19.2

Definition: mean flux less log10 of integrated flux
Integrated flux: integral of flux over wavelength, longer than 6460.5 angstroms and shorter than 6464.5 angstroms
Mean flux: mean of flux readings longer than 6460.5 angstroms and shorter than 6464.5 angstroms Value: 16.9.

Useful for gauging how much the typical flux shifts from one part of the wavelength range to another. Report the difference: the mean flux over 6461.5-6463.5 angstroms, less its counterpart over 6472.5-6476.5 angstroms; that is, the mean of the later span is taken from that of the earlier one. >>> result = -3.40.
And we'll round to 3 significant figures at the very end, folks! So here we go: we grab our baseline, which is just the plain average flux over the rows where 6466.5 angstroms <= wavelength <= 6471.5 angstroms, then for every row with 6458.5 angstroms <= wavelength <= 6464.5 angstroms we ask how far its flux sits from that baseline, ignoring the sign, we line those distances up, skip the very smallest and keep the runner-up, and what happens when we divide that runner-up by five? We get 0.116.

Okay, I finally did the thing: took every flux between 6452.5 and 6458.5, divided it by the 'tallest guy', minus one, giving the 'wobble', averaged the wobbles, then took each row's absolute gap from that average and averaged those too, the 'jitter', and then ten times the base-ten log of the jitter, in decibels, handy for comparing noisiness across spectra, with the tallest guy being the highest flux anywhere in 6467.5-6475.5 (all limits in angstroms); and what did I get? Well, -16.8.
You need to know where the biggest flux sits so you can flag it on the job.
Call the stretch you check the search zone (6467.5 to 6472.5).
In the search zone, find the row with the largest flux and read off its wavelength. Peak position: 6468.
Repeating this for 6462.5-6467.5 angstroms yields 6467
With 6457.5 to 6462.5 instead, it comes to 6458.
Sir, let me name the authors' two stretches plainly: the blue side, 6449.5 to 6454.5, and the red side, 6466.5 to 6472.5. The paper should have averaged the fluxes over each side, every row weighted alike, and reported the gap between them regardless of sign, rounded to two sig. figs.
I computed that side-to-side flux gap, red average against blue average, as 1.8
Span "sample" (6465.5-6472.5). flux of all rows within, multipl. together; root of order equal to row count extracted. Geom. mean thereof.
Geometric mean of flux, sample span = 21.2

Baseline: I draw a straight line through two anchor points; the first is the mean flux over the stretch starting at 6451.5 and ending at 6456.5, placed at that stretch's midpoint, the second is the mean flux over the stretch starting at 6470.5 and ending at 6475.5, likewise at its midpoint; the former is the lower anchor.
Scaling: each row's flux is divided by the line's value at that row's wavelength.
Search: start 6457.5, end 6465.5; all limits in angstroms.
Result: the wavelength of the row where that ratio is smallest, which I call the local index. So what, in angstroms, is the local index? 6463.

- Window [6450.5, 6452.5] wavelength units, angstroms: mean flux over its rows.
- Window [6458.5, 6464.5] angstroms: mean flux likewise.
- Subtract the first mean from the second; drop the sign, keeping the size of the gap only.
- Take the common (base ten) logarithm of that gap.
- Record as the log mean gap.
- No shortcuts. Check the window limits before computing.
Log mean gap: -0.50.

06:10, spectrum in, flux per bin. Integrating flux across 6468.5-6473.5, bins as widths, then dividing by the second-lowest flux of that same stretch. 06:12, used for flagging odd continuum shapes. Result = 5.03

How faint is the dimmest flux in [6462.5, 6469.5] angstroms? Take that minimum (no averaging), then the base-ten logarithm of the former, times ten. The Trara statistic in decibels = 12.6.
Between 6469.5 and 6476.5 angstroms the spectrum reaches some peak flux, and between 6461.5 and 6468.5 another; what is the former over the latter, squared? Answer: 1.04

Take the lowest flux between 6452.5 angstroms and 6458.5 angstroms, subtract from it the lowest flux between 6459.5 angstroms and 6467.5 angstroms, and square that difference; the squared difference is 3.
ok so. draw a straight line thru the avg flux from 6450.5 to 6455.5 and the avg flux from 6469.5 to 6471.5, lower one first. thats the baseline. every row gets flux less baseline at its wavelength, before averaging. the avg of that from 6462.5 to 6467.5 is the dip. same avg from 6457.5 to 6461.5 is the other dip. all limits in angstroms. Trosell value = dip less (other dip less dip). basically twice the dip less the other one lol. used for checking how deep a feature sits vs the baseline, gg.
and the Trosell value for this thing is -2.1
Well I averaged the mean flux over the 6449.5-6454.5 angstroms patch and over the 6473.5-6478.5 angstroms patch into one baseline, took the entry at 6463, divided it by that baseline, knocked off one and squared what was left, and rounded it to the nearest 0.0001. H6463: 0.0129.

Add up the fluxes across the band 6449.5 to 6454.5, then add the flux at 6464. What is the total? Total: 116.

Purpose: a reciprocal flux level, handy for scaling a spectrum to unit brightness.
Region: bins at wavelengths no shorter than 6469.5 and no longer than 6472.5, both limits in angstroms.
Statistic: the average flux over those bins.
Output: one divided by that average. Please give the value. 0.0474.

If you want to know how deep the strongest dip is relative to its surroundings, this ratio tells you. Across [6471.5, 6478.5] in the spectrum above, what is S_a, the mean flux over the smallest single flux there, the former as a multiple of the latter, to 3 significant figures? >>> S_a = 1.03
